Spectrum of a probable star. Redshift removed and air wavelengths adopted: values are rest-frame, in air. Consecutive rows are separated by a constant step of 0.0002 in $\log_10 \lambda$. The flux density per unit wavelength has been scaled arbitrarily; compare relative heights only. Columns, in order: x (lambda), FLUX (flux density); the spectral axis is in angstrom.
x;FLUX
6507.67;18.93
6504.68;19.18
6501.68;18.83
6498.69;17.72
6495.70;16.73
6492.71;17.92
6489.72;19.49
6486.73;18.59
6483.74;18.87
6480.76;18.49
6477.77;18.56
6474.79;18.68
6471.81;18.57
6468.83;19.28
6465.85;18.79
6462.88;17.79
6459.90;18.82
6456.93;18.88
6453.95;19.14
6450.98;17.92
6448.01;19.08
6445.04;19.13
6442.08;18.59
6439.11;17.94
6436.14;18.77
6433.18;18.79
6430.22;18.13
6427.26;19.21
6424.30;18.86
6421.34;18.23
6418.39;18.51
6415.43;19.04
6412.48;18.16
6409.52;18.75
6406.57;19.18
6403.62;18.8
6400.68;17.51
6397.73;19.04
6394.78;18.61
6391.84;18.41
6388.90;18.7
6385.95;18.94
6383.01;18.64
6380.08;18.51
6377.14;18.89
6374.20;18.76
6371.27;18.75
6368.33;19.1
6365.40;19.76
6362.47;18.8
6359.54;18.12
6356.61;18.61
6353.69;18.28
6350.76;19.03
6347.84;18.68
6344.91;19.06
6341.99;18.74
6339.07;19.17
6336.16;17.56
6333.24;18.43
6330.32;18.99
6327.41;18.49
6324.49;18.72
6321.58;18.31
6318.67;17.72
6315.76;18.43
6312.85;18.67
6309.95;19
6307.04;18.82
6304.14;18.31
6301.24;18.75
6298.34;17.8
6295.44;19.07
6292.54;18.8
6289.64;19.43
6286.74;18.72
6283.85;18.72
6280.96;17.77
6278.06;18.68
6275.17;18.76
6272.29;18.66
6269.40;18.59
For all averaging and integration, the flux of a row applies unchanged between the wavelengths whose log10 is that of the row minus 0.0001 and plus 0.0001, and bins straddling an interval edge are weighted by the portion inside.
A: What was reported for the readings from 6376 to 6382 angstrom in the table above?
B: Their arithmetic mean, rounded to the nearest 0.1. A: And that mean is 18.7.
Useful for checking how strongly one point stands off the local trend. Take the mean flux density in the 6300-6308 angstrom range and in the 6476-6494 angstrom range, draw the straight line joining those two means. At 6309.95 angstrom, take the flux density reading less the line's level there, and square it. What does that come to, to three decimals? 0.139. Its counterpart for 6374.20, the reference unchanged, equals 0.015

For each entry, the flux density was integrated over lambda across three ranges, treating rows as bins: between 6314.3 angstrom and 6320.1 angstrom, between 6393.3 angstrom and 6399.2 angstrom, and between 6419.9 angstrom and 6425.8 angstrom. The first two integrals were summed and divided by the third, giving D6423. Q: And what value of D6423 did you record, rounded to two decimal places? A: 1.97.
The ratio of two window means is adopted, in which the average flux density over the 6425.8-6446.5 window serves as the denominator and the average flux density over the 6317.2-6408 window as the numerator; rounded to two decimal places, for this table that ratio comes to 1.00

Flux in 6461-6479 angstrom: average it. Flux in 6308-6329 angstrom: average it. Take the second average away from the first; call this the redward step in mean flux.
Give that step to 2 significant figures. 0.13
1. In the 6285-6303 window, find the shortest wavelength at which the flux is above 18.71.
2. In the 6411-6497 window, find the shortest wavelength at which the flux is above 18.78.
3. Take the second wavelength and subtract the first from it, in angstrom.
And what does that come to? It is 128.7 angstrom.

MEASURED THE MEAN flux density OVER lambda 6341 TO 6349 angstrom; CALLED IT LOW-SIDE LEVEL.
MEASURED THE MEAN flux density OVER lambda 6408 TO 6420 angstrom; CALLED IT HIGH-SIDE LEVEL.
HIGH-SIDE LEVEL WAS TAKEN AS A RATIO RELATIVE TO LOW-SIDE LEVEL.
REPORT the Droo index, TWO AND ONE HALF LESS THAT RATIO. 1.51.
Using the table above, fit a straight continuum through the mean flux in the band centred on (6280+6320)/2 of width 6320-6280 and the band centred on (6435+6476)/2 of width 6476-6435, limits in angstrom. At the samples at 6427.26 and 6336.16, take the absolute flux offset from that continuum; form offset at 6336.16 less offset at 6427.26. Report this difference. 0.5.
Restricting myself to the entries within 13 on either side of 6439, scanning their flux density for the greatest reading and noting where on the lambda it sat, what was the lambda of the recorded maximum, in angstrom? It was 6427.26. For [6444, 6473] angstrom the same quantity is 6468.83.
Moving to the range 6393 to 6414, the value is 6406.57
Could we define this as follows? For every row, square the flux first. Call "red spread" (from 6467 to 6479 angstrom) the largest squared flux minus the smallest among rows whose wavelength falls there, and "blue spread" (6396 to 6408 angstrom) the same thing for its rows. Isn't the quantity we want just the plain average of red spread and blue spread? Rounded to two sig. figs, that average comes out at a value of 44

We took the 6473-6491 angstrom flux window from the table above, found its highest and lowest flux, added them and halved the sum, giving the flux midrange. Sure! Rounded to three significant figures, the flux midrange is 19.0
